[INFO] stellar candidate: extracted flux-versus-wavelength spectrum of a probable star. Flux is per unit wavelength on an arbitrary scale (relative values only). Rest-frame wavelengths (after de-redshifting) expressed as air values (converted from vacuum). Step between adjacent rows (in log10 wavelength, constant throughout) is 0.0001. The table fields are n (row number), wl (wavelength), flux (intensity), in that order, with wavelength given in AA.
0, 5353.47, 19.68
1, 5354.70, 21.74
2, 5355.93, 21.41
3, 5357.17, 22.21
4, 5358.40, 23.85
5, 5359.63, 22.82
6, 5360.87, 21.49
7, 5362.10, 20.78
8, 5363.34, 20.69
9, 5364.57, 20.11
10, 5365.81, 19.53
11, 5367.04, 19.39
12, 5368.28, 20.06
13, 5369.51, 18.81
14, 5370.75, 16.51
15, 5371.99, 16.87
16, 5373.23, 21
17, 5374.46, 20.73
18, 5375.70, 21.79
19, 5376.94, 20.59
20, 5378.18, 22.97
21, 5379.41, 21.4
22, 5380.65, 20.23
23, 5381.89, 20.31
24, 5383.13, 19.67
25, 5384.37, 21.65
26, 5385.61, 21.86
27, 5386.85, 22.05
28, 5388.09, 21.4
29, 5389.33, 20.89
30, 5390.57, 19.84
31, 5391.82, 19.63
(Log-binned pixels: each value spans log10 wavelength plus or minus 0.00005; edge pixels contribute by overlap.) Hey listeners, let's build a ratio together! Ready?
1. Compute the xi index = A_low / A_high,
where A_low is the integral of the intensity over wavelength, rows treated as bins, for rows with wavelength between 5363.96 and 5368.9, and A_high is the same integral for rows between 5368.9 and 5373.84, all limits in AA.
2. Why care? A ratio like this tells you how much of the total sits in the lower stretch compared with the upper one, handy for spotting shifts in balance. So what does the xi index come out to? 1.08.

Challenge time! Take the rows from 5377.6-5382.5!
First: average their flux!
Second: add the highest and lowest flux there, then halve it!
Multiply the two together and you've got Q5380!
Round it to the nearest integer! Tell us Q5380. 459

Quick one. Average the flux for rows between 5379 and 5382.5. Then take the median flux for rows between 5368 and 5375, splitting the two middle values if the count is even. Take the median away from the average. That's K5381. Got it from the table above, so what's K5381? 1.2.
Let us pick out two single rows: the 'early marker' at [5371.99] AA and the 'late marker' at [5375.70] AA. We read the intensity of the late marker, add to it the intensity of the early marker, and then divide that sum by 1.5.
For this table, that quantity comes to 25.8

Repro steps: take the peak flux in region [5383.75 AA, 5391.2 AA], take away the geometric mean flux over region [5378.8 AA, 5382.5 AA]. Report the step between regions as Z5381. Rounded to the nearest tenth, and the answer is 1.4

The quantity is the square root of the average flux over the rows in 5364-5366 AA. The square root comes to 4.45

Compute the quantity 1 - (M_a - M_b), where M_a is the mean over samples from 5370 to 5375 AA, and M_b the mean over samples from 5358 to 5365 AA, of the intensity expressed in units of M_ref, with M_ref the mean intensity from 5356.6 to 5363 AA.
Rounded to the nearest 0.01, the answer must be 1.13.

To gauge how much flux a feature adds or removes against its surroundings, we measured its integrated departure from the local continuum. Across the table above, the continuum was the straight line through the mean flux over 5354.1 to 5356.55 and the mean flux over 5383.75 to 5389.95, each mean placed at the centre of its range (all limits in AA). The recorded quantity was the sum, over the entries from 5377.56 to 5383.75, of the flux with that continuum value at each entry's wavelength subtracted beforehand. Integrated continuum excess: -3.3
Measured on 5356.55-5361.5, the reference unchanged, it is 4.1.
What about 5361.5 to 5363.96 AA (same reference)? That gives -1.7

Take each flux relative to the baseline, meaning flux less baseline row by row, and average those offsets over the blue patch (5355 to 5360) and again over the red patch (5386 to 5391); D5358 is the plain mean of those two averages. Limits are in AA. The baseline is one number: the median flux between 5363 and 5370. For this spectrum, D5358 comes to 2.0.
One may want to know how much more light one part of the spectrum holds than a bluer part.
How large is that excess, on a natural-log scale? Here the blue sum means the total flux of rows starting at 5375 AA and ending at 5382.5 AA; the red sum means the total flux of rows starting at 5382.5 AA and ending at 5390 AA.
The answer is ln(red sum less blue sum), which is -1.5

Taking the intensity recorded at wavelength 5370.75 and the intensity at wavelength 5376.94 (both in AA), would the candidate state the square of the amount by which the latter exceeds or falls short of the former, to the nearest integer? 17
